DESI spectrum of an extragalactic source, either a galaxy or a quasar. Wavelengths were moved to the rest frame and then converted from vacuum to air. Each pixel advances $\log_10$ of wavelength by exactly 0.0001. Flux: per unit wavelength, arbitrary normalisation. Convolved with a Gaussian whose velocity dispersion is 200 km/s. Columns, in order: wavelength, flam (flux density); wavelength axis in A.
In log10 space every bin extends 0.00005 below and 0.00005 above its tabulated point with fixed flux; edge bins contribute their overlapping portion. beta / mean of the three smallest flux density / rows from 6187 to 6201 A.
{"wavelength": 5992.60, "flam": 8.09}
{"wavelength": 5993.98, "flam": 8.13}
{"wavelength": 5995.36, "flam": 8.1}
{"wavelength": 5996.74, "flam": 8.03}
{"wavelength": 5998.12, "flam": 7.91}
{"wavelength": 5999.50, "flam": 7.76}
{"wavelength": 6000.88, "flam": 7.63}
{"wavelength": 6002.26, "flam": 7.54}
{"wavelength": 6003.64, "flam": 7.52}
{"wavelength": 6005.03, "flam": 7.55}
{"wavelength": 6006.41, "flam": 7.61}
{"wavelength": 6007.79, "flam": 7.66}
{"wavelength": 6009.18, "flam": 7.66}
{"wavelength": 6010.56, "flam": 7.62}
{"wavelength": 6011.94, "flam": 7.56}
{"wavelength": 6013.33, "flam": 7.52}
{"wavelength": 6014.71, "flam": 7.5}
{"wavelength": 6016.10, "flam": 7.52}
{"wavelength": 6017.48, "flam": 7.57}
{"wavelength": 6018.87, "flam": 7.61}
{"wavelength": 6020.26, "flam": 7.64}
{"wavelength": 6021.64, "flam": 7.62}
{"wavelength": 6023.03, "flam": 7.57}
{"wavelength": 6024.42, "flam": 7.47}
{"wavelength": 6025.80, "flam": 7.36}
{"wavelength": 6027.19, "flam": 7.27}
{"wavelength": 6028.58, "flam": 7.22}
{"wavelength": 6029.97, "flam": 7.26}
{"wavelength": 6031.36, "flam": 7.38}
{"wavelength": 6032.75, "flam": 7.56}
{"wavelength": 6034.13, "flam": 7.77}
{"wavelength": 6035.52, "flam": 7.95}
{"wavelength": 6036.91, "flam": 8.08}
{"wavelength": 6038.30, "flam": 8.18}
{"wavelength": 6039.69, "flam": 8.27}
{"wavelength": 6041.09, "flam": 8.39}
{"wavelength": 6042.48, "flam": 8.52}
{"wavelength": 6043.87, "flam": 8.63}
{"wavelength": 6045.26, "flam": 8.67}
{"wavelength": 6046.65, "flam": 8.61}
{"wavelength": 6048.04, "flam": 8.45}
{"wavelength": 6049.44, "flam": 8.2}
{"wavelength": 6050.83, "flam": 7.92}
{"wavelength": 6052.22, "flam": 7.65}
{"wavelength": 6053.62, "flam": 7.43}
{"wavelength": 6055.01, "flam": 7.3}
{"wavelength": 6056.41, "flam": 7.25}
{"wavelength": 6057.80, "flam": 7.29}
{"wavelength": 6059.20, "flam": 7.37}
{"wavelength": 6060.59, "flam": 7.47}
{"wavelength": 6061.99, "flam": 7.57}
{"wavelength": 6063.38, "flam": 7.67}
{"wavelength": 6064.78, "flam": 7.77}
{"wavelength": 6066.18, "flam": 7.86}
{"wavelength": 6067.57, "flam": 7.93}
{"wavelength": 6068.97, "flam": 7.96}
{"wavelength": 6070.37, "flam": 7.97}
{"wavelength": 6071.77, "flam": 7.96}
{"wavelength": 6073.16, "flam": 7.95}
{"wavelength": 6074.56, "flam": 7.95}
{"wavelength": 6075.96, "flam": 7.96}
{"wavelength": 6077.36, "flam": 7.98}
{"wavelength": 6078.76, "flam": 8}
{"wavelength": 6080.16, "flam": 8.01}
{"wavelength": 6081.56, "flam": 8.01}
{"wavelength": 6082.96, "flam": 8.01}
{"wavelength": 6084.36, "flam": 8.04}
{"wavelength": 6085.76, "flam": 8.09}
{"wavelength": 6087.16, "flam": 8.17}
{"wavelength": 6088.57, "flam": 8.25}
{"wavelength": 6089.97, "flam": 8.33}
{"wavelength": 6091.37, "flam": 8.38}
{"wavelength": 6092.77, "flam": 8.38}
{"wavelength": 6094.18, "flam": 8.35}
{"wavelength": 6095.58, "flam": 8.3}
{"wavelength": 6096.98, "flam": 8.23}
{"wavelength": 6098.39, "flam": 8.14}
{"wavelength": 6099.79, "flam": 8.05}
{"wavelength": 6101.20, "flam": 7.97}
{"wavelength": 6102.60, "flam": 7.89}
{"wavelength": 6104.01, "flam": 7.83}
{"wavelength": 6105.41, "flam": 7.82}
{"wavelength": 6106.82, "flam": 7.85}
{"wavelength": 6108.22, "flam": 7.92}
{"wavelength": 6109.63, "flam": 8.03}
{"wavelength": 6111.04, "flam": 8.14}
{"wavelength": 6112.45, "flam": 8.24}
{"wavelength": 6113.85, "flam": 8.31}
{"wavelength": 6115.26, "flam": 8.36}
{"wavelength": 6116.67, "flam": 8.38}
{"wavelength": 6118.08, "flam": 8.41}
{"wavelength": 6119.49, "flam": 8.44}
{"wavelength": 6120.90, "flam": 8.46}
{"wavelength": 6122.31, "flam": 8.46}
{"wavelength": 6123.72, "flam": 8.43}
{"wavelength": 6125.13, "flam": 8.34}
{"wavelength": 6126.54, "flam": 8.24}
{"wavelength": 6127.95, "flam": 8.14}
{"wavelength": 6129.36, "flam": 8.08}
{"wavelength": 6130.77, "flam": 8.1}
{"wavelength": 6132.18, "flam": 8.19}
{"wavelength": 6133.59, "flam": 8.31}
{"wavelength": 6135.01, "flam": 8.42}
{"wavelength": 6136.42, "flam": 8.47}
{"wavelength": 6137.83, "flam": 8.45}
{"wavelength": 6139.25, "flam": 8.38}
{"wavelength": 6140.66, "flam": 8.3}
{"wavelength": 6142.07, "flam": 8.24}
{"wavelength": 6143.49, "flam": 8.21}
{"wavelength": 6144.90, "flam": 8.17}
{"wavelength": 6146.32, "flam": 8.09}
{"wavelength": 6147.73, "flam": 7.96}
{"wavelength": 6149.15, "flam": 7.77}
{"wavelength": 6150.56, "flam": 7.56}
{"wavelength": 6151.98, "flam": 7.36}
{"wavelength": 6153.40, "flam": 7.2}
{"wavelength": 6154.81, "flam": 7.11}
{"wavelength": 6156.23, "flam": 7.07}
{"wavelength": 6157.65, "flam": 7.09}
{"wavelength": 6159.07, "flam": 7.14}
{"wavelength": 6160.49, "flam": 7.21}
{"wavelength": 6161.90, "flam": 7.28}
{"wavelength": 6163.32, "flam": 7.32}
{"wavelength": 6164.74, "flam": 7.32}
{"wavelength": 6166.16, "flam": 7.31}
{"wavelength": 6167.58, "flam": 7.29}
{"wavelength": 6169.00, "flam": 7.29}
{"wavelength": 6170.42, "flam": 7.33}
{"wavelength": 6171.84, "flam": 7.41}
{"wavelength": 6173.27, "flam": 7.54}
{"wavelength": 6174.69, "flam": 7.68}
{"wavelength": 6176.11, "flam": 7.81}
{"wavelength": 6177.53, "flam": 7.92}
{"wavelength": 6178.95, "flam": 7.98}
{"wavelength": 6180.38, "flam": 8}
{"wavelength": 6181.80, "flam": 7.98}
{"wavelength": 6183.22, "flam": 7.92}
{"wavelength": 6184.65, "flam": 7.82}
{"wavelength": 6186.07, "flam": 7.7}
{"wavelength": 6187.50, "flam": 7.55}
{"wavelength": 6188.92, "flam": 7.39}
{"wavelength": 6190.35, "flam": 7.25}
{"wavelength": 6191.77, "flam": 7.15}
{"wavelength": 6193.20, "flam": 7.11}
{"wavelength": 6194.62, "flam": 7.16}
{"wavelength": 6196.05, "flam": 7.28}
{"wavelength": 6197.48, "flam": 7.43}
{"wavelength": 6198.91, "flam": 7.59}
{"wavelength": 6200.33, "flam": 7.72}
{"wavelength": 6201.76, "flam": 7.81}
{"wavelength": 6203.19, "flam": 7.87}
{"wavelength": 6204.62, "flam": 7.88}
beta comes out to 7.1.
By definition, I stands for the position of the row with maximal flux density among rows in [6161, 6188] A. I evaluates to 6180.38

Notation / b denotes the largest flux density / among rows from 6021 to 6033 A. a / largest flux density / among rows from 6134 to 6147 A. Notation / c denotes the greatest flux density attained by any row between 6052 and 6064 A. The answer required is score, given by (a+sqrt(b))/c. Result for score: 1.46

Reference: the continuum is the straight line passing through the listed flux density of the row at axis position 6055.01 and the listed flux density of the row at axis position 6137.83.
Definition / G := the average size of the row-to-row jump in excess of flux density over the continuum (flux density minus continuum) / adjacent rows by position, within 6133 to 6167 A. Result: 0.087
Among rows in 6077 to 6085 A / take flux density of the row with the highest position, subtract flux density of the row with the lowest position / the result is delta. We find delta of 0.06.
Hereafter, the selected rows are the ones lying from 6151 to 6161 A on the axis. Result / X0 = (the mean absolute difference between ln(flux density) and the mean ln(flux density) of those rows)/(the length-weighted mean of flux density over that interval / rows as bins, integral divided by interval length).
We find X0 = 0.0015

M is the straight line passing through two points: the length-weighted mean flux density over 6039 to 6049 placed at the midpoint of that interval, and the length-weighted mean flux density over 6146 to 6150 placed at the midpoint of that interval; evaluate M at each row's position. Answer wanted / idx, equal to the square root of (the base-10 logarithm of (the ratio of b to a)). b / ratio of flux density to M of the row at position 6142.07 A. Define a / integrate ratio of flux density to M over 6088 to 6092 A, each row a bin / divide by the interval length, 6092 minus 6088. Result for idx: 0.10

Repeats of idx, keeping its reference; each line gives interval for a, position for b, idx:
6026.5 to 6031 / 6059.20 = 0.12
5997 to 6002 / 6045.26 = 0.24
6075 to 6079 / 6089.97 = 0.15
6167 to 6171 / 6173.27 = 0.12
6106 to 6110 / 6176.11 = 0.12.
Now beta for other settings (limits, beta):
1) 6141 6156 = 7.2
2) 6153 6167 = 7.1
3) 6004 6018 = 7.5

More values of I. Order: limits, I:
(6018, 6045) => 6043.87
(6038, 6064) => 6045.26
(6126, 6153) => 6136.42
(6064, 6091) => 6089.97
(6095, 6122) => 6120.90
